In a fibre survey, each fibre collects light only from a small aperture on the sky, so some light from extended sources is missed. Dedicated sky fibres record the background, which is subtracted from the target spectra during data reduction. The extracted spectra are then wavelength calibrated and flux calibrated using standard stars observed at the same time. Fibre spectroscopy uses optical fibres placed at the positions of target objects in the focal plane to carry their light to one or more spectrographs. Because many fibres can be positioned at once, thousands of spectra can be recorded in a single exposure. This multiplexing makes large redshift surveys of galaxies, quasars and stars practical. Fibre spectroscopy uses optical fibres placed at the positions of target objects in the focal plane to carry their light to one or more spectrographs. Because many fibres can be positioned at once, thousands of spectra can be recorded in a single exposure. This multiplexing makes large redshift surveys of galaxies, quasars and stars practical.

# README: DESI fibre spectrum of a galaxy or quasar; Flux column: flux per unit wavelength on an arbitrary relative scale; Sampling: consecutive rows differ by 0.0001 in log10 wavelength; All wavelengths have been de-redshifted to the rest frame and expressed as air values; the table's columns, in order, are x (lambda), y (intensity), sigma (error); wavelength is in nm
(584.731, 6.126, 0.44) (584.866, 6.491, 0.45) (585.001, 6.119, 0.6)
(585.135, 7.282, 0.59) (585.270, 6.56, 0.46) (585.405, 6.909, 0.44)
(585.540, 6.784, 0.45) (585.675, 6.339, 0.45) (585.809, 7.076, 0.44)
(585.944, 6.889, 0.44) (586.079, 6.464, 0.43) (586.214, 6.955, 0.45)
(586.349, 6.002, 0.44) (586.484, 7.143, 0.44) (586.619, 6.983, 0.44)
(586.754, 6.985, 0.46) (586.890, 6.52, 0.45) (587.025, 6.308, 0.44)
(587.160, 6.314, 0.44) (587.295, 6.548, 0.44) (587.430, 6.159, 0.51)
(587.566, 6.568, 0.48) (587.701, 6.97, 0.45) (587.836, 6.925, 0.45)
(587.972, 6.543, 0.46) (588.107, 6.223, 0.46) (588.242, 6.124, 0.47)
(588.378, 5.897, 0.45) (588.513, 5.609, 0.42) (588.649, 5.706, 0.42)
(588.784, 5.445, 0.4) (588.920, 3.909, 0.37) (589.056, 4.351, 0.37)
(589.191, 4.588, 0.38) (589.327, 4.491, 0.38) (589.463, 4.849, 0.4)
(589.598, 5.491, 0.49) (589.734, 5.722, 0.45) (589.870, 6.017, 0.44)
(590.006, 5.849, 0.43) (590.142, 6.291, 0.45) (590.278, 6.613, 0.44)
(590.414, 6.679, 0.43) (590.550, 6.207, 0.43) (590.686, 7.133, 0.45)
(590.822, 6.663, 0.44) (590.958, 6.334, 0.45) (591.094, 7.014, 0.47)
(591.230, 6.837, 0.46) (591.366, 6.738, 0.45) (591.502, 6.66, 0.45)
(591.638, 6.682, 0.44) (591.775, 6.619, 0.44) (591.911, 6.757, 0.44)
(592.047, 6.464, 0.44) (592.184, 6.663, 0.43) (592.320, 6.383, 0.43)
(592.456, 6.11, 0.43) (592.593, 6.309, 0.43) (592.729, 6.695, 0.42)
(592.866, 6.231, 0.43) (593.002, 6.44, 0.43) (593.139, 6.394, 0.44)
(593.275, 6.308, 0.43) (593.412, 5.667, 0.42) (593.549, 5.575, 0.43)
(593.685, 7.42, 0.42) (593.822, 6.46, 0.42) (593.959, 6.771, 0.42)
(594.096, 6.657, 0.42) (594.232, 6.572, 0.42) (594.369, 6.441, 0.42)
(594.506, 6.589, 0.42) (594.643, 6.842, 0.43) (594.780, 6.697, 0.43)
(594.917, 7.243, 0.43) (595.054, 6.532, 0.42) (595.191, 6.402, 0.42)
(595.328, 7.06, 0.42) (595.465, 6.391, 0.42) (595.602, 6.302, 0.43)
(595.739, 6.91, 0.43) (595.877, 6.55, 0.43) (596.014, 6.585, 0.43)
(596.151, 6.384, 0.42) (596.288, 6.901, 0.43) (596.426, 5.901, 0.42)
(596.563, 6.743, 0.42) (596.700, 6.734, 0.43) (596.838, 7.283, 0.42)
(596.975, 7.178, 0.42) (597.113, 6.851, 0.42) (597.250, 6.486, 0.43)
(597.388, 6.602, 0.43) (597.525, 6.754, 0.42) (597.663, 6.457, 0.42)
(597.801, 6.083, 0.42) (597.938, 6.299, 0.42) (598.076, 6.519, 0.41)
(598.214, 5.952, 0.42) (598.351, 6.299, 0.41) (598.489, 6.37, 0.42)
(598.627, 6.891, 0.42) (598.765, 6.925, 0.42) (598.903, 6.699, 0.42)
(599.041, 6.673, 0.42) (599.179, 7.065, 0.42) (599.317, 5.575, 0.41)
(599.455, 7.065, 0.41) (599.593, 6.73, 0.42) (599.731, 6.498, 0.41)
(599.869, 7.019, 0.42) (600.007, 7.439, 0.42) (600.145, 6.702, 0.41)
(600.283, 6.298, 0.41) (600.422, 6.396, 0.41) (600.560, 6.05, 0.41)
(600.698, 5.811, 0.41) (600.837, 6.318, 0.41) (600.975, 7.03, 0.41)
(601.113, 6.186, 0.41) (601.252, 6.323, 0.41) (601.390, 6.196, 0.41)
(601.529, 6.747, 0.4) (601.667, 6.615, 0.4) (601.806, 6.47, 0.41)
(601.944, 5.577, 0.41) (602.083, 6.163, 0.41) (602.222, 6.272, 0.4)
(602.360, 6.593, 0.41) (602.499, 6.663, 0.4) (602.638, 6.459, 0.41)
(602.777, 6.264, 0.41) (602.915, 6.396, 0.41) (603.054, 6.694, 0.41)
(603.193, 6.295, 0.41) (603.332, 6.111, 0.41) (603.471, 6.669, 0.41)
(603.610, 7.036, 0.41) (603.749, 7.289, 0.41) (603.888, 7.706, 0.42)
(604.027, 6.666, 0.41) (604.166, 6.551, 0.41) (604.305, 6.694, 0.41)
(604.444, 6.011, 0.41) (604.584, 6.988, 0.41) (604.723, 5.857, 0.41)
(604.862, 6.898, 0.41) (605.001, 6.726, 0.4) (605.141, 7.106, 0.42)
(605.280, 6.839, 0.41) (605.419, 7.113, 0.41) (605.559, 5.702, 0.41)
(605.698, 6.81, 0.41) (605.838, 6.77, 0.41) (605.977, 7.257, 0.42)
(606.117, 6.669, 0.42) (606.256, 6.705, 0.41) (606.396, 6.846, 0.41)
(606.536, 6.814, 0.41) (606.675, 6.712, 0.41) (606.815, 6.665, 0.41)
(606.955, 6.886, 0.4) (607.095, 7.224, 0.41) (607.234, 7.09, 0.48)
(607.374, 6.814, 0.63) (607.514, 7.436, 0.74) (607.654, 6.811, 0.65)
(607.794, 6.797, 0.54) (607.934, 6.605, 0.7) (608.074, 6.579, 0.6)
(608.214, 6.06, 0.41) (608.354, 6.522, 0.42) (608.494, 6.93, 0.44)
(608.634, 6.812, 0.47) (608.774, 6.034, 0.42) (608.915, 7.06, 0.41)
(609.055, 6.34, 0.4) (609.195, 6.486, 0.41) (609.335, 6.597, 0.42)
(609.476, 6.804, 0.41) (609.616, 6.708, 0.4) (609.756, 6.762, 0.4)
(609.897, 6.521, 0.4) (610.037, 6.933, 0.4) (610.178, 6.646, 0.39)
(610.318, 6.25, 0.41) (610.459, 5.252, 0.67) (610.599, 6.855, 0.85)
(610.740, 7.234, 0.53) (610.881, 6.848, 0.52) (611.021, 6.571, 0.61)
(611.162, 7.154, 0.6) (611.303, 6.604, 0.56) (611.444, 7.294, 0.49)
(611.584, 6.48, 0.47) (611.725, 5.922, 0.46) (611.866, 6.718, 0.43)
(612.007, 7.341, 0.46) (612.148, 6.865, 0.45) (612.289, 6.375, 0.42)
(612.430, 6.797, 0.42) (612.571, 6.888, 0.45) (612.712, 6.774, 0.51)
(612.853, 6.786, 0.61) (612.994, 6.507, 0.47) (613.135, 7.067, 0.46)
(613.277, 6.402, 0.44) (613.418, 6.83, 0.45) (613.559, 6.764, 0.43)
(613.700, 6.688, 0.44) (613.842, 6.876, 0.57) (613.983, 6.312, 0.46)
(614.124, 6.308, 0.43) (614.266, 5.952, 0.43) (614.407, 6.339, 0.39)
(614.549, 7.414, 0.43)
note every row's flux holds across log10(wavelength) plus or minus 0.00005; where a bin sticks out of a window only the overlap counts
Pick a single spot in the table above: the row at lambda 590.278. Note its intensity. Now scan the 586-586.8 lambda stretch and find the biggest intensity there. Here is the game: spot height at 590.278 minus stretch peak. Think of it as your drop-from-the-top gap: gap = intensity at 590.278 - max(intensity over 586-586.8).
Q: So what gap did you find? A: -0.53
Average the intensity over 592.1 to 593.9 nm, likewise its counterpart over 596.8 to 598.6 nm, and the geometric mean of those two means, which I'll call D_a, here 6.45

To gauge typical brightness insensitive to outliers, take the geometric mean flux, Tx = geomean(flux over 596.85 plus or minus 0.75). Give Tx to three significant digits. 6.70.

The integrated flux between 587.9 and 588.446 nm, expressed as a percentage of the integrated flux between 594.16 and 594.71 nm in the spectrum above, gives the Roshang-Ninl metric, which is 93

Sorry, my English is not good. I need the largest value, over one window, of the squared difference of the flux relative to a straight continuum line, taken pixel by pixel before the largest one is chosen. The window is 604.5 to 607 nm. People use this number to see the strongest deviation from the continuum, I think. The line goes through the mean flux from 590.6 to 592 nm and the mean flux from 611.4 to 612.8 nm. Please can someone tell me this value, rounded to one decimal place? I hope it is 1.1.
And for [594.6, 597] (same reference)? 0.7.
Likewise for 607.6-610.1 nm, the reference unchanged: 0.5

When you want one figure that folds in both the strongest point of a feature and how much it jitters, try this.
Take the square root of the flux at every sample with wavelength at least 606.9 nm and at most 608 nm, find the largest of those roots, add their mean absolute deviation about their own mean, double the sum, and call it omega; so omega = 5.54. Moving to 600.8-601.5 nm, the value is 5.40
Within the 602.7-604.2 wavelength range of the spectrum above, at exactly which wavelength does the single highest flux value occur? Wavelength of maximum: 603.888 nm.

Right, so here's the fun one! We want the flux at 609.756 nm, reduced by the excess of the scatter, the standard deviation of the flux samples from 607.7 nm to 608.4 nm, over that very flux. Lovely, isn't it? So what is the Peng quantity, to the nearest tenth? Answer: 13.3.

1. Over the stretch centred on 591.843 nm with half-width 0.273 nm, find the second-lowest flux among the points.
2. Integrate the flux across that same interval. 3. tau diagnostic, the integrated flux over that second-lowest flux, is 0.546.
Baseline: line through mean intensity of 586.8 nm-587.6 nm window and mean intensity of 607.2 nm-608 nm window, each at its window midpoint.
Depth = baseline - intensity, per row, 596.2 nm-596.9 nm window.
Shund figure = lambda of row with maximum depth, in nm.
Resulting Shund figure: 596.426 nm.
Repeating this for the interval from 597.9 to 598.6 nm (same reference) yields 598.214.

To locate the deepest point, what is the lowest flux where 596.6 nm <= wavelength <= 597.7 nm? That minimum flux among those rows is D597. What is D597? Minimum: 6.457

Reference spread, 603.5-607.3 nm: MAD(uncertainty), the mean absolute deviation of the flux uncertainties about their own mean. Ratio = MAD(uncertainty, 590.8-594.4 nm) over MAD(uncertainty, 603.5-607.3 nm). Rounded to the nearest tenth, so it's 1.6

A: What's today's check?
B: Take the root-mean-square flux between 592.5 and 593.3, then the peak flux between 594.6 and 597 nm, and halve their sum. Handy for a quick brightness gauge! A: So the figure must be 6.84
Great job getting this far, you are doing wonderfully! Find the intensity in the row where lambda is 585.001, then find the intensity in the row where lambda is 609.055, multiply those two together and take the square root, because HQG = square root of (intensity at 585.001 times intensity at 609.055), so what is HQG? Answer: 6.23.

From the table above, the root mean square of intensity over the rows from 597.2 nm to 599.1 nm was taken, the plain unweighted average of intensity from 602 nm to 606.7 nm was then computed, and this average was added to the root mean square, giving 13.16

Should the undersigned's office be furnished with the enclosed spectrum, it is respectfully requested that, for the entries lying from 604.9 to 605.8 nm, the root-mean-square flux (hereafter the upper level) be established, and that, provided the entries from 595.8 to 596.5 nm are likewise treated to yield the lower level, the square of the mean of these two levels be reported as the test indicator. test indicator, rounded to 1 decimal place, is 43.6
